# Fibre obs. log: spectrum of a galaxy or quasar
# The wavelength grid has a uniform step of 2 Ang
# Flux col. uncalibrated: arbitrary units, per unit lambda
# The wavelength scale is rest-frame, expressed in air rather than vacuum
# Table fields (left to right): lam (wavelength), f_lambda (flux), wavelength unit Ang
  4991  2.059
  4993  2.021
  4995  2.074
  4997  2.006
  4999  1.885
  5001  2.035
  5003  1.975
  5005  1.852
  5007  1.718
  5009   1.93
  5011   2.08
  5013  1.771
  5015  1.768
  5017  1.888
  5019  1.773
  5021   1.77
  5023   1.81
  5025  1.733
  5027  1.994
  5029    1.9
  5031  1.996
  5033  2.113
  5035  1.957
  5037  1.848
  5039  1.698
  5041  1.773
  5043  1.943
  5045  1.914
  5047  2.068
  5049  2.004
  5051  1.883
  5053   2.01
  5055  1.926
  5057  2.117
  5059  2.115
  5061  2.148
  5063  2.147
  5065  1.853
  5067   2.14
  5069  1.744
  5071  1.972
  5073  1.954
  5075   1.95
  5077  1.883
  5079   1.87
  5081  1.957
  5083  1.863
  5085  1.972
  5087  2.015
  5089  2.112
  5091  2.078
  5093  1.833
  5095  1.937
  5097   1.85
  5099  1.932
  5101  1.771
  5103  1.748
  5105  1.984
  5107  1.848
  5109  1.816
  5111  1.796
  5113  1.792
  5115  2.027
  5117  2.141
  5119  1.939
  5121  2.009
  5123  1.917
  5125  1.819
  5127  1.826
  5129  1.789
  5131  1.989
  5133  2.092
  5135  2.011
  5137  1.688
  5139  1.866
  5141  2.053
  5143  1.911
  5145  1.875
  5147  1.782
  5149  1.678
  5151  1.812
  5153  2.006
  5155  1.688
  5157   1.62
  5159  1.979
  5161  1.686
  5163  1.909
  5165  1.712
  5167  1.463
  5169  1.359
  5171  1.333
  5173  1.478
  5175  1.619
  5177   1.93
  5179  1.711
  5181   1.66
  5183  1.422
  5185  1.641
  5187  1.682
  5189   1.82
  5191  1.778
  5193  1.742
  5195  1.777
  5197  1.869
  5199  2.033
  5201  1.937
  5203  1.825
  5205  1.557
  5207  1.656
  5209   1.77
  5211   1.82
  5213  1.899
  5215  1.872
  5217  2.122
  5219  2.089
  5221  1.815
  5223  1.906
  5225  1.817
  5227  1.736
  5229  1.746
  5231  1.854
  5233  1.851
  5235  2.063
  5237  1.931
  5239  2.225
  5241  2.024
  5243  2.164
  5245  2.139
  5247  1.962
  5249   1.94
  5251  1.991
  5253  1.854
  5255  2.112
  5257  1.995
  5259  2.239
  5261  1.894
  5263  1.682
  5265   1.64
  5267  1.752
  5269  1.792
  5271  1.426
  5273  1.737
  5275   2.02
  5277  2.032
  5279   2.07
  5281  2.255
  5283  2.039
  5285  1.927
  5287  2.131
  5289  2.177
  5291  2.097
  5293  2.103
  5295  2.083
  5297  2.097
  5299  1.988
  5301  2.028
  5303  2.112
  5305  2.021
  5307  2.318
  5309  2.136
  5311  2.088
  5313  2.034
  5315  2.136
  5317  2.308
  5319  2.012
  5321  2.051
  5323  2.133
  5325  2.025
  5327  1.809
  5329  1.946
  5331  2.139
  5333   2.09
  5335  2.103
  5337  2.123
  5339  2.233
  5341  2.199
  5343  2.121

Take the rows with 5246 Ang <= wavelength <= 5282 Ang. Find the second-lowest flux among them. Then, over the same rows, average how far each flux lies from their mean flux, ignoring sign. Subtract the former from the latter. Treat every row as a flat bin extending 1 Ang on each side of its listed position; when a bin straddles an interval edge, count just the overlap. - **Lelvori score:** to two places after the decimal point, -1.47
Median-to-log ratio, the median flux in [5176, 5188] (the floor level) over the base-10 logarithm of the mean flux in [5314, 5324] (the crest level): 5.1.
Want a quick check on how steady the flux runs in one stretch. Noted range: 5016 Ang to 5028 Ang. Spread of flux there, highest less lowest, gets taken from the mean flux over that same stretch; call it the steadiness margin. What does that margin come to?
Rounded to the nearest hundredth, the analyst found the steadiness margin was 1.57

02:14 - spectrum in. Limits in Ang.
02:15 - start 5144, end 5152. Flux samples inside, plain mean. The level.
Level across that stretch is 1.79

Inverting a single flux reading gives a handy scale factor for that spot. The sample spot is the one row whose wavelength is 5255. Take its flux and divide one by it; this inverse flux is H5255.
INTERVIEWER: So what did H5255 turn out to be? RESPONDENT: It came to 0.47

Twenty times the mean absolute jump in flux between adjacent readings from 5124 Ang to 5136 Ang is 1.7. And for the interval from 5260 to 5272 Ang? 3.1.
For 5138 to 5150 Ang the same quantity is 2.2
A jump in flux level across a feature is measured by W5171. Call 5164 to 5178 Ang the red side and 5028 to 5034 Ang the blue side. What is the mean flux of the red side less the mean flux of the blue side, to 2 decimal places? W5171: -0.45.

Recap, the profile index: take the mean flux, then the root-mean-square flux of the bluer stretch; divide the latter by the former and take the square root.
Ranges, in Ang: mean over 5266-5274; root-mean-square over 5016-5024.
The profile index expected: 1.04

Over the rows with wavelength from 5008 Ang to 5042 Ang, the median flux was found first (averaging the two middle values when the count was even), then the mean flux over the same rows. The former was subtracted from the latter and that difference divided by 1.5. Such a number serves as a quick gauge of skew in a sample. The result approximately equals 0.015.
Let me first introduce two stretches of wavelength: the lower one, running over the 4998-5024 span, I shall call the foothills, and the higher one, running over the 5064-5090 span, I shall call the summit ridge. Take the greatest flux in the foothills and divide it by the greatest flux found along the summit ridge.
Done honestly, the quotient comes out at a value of 0.97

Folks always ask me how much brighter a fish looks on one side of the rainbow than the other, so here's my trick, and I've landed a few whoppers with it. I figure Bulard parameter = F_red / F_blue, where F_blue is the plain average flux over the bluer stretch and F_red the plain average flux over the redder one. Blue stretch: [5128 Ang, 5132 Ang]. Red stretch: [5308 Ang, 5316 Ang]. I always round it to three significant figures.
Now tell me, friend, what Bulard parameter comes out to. 1.11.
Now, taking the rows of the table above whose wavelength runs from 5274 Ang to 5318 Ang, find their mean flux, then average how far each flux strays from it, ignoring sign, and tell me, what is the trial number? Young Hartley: 0.071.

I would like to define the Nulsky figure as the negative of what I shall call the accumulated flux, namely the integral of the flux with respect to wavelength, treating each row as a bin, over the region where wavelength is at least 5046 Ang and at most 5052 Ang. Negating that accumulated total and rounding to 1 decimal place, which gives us -11.9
